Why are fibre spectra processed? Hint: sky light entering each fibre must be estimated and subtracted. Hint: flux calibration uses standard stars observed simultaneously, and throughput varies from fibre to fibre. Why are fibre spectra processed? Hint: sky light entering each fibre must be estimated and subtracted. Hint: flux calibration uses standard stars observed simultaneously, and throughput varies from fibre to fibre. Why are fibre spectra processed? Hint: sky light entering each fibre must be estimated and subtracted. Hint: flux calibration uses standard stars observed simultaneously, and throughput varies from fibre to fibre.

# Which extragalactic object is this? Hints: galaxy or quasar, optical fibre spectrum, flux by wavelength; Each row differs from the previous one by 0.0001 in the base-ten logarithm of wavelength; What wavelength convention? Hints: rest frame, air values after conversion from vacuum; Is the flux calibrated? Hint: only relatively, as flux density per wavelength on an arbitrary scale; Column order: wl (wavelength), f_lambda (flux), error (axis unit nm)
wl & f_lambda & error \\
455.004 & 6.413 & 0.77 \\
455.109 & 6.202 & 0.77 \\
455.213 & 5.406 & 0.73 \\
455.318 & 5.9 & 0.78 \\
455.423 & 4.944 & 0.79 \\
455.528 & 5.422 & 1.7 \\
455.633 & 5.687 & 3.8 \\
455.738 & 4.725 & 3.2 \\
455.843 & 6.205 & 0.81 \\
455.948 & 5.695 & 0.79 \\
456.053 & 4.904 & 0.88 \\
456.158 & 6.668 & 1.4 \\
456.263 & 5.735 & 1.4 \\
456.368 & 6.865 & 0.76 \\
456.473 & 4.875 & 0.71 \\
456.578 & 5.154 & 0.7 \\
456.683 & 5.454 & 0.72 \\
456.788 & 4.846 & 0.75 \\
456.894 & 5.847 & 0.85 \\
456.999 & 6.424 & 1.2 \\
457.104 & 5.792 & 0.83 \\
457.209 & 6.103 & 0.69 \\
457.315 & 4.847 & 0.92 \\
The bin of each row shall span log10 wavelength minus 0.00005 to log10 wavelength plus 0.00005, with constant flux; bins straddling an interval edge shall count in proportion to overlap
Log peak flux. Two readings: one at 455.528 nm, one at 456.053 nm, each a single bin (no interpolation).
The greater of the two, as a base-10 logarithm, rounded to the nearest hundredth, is 0.73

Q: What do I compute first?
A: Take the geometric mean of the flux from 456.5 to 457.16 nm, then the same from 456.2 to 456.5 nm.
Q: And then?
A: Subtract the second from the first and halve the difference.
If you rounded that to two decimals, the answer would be -0.10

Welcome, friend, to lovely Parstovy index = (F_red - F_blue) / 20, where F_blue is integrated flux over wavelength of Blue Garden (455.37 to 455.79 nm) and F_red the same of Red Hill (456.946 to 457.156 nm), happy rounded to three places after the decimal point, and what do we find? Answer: -0.045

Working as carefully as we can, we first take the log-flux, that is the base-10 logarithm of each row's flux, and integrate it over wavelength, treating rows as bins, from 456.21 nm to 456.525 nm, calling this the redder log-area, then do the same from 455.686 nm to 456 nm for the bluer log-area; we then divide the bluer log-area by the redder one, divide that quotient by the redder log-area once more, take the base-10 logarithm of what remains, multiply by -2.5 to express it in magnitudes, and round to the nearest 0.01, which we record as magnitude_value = -1.52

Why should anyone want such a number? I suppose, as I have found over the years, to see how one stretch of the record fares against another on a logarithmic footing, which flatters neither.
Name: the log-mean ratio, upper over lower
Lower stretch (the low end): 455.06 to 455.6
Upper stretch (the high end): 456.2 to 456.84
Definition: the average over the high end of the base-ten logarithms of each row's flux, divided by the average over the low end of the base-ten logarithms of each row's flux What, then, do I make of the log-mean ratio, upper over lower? 0.99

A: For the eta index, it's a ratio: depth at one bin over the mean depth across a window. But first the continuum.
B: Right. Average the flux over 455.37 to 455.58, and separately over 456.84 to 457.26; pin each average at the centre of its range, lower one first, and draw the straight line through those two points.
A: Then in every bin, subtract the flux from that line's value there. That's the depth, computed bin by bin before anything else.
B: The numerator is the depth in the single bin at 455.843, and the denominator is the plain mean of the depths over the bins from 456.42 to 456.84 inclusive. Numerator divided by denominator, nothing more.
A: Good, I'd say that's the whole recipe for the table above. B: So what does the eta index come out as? -1.1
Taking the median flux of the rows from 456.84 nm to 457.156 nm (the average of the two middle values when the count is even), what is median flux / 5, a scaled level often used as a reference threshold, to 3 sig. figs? 1.17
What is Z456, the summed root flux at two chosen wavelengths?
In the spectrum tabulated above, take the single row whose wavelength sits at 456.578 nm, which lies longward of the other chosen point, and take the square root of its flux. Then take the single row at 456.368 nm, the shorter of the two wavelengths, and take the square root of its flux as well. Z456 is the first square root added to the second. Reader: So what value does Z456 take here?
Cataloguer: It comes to 4.89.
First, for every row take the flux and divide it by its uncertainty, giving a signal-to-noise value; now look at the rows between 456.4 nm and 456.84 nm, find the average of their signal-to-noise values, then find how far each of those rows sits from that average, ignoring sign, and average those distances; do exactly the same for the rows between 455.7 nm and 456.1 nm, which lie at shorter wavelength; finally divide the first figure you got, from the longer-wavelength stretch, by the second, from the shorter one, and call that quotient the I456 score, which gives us 0.20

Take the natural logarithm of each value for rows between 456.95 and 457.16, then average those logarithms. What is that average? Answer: 1.81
